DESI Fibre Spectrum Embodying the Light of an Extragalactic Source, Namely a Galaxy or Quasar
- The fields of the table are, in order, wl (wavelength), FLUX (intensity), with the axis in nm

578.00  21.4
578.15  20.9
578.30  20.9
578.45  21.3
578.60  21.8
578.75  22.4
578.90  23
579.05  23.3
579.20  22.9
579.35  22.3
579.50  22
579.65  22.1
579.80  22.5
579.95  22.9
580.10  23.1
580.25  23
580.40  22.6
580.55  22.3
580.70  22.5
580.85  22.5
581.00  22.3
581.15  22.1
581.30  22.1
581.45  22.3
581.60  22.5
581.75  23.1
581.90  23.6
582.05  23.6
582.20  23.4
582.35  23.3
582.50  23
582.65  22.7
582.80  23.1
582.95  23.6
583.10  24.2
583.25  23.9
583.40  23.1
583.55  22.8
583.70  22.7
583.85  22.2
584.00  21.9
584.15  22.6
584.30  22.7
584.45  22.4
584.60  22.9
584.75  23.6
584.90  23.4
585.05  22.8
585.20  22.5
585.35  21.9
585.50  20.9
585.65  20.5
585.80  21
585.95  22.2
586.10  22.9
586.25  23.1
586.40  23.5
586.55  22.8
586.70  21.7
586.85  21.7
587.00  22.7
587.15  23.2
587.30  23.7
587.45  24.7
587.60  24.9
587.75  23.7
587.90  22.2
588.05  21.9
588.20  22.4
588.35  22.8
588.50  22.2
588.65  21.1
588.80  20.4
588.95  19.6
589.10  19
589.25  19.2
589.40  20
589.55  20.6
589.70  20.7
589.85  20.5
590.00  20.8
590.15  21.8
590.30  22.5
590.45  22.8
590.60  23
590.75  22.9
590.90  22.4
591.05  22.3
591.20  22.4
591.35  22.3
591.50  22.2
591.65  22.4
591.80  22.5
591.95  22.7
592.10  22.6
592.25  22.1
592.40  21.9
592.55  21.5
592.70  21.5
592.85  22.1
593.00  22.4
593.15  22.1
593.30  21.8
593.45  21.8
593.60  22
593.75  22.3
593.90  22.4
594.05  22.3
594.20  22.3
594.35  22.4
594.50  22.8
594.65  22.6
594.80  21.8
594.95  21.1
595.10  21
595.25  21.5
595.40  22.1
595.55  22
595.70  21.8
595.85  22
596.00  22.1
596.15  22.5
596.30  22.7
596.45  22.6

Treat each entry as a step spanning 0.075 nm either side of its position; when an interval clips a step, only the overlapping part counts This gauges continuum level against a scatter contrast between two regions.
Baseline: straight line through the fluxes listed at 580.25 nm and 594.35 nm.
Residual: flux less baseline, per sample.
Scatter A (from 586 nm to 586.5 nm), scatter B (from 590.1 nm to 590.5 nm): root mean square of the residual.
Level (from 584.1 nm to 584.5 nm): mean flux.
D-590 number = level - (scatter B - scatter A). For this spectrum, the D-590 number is 22.6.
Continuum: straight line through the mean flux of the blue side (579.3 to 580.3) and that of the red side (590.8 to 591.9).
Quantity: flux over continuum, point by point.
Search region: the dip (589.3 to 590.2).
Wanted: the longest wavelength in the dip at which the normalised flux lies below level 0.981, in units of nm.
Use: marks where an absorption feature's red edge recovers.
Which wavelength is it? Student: 590.15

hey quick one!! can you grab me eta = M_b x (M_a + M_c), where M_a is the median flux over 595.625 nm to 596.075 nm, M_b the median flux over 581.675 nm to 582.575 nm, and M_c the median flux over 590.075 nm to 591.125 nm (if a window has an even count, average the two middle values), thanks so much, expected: 1039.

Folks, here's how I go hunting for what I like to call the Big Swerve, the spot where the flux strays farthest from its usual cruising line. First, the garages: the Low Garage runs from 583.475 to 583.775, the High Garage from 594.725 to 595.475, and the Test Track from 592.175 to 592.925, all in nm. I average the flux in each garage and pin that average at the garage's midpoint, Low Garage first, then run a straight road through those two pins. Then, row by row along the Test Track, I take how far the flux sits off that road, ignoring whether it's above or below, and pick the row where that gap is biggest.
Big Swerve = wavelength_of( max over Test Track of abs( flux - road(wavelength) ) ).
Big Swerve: 592.85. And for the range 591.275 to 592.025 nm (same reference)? 591.95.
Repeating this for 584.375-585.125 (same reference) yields 584.75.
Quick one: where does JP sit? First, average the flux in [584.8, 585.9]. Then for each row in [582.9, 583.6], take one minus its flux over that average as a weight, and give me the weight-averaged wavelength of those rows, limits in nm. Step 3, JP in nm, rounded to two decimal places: 583.20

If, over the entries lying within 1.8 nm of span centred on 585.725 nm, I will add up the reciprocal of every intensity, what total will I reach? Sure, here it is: 0.539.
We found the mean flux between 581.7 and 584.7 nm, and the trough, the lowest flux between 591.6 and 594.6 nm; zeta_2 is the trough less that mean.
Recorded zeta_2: -1.5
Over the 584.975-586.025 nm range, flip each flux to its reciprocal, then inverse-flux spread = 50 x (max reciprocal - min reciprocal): 0.25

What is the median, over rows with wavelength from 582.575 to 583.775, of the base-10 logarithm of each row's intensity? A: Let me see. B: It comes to 1.36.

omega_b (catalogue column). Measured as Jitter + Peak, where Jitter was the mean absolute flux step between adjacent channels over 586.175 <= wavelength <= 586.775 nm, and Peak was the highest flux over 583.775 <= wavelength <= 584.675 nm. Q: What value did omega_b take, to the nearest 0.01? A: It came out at 23.63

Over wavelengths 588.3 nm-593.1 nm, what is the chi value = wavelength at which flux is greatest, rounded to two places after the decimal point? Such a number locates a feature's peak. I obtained 590.60 nm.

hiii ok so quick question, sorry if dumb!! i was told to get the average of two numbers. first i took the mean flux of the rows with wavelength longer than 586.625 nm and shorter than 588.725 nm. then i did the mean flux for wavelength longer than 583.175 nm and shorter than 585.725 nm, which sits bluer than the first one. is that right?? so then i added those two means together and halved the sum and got 22.6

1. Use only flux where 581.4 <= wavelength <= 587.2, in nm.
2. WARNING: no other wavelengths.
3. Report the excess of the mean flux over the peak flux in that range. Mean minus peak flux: -1.48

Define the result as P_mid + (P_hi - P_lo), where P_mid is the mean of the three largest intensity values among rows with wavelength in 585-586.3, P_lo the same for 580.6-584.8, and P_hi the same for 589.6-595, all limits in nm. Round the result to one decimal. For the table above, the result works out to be 21.9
